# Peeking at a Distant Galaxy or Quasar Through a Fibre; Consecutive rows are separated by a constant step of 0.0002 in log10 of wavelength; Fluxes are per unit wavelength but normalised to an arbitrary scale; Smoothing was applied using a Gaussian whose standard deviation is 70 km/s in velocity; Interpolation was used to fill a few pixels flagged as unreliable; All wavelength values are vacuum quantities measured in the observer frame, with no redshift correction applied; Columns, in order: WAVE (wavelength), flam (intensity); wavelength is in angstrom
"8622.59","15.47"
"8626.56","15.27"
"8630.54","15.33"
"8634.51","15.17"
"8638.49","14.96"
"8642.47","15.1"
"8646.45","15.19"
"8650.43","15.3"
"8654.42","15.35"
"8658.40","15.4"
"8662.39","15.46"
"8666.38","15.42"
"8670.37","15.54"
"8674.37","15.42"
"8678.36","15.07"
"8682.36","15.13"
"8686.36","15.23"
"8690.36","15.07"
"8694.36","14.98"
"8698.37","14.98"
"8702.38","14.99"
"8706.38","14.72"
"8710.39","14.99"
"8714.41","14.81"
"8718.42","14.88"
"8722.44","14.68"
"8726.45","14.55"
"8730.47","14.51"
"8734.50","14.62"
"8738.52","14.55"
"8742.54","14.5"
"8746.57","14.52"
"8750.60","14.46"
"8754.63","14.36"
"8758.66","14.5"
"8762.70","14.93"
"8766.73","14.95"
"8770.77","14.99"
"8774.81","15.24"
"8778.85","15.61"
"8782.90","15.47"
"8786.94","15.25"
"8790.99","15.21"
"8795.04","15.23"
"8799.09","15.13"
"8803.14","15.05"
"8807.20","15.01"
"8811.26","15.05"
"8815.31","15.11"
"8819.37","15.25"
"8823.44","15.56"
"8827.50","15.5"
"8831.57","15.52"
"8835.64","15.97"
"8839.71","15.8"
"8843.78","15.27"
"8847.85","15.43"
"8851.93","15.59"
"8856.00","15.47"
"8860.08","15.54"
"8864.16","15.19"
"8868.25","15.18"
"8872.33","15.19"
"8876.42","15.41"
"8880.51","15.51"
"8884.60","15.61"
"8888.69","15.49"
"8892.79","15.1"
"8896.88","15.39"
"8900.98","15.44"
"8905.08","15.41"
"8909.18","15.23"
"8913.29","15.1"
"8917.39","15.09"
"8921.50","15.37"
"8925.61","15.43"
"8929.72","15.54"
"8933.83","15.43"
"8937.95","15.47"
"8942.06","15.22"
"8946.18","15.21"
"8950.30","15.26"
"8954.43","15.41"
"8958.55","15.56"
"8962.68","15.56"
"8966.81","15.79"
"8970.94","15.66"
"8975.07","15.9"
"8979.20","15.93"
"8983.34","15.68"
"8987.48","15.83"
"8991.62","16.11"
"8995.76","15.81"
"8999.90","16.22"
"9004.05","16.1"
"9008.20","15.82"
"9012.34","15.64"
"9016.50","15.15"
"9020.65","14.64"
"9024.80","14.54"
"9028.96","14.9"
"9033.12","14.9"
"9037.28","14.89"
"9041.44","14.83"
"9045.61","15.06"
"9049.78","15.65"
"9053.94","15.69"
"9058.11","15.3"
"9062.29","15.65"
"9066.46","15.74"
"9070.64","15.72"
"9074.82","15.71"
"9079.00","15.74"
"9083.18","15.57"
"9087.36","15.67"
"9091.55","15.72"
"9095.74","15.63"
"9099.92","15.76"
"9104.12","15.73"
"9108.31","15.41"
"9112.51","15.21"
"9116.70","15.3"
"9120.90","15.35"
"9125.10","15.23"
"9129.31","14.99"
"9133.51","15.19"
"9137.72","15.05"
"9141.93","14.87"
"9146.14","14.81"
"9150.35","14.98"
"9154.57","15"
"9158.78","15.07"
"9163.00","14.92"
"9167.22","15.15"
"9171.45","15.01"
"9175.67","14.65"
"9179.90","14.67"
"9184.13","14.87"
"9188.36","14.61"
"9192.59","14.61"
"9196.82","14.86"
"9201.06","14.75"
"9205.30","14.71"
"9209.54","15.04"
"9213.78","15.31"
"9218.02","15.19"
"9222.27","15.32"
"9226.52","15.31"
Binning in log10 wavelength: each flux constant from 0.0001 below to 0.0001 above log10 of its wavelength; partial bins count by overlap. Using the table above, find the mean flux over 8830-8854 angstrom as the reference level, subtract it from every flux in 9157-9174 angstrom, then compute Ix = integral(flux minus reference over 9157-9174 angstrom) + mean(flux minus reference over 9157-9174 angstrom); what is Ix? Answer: -10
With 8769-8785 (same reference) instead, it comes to -5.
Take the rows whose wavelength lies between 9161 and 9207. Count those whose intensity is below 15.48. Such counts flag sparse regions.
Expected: 11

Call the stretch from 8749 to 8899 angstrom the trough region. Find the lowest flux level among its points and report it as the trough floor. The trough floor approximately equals 14.36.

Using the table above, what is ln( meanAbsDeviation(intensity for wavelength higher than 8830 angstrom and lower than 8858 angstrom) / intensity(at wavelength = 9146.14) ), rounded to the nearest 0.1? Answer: -4.4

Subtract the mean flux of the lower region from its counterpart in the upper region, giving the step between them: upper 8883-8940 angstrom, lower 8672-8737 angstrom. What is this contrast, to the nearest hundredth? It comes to 0.45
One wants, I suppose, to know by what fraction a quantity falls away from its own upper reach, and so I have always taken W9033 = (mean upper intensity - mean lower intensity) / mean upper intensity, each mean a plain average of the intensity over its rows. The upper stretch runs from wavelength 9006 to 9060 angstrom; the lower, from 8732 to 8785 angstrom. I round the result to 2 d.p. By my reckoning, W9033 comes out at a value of 0.02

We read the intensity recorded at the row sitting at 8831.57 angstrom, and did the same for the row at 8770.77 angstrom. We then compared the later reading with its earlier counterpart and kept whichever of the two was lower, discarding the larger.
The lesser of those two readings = 15.0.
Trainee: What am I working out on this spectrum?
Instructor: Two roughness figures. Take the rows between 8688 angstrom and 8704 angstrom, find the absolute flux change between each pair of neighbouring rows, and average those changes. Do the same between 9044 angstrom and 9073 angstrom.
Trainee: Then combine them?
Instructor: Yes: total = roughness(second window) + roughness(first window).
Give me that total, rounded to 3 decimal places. 0.280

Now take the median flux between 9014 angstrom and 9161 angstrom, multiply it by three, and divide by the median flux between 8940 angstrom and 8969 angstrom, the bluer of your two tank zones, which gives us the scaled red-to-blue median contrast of 2.96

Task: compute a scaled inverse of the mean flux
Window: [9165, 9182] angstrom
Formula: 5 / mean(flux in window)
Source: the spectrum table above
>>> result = 0.336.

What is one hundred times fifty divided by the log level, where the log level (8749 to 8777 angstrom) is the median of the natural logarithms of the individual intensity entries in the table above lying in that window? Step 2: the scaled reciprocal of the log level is 1850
